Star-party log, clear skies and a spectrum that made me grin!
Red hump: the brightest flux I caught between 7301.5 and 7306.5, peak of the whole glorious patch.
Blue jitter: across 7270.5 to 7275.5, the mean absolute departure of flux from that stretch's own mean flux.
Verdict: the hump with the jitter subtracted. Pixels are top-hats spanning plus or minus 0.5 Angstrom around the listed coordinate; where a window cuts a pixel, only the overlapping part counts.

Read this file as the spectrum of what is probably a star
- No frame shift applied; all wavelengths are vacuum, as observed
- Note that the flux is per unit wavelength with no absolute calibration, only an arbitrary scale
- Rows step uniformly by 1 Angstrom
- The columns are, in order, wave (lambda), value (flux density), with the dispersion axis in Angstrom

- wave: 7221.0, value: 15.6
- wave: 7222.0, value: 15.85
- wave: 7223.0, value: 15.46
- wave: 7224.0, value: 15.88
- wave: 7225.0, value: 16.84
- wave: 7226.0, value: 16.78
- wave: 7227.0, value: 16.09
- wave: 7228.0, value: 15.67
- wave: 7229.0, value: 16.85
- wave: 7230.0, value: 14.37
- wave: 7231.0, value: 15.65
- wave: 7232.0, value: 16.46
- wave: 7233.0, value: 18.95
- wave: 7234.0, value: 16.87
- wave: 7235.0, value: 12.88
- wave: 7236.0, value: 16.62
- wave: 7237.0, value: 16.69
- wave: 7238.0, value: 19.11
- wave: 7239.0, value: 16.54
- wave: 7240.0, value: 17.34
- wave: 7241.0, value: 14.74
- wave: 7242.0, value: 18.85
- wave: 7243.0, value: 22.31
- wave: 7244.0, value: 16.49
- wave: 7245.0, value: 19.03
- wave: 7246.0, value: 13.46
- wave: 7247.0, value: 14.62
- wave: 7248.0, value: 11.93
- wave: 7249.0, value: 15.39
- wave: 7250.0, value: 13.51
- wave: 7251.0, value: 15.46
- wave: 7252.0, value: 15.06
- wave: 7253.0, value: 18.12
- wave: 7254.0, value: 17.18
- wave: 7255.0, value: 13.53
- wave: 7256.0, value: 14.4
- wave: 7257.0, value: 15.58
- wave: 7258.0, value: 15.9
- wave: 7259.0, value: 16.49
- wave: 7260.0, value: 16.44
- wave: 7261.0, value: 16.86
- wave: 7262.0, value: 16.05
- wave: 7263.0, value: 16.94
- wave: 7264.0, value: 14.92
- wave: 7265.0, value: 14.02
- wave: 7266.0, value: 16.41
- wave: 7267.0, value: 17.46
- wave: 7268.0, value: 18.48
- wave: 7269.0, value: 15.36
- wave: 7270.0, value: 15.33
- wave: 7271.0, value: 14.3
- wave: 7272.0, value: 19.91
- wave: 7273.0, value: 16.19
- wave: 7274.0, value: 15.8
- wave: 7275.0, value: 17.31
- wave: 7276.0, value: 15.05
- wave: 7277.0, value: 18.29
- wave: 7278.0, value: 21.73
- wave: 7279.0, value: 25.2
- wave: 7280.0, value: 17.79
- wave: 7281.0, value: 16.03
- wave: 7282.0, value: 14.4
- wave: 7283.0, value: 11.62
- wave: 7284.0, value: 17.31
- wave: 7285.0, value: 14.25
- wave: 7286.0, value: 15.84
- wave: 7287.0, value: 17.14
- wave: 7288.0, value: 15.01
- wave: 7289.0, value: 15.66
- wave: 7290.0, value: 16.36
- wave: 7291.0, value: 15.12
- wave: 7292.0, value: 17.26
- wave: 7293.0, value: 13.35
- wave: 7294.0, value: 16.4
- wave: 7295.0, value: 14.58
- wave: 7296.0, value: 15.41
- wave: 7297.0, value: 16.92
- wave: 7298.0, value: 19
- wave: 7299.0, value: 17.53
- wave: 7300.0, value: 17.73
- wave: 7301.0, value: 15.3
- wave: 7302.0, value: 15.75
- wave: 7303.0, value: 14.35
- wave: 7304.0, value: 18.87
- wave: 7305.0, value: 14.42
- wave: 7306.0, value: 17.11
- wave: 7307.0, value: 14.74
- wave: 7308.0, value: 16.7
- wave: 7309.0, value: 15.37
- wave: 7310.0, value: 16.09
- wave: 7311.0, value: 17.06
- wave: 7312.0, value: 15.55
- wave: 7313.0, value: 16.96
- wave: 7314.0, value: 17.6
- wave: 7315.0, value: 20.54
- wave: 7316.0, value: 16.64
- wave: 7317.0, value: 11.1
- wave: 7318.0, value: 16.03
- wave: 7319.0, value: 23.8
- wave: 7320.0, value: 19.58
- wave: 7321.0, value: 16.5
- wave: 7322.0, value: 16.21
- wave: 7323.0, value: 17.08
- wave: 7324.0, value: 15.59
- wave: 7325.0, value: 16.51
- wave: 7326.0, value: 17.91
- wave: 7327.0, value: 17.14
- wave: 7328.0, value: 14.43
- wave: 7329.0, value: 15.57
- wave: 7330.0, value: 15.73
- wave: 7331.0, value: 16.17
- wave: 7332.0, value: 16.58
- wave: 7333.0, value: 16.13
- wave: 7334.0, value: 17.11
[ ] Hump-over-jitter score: 17.3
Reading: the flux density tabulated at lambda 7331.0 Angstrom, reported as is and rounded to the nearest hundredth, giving 16.17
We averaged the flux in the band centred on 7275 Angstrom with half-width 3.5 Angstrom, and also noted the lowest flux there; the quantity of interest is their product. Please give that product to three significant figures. 267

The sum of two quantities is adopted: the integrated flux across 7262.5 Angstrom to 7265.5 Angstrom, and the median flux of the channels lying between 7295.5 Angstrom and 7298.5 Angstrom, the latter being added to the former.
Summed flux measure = 63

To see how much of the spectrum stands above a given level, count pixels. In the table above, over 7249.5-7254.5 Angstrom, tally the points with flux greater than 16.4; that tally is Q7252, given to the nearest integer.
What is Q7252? 2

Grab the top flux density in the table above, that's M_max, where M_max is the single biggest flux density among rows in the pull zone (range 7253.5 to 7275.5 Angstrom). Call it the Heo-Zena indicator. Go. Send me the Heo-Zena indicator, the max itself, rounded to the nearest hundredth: 19.91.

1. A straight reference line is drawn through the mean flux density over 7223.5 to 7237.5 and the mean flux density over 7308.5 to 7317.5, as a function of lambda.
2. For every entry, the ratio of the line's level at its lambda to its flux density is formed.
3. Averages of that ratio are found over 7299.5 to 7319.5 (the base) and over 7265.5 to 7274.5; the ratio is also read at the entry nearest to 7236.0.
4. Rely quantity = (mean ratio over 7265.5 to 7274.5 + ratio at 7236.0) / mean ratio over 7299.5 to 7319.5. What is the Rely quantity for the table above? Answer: 1.95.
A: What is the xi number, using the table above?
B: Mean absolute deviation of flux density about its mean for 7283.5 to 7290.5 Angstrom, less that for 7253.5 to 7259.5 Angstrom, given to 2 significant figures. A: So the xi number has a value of -0.18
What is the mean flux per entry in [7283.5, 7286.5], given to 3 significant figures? 15.8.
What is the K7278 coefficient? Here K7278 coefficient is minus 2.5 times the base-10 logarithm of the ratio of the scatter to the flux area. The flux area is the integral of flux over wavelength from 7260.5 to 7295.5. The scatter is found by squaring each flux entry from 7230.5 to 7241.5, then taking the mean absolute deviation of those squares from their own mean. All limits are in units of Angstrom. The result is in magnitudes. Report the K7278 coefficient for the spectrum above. 3.0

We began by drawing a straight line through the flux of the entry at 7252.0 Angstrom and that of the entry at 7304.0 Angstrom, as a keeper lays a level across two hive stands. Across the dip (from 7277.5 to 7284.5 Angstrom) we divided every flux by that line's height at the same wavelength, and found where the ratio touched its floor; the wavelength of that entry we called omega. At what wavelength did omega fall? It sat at 7283.0 Angstrom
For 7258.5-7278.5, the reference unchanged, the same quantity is 7271.0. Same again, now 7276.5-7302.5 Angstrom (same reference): 7283.0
